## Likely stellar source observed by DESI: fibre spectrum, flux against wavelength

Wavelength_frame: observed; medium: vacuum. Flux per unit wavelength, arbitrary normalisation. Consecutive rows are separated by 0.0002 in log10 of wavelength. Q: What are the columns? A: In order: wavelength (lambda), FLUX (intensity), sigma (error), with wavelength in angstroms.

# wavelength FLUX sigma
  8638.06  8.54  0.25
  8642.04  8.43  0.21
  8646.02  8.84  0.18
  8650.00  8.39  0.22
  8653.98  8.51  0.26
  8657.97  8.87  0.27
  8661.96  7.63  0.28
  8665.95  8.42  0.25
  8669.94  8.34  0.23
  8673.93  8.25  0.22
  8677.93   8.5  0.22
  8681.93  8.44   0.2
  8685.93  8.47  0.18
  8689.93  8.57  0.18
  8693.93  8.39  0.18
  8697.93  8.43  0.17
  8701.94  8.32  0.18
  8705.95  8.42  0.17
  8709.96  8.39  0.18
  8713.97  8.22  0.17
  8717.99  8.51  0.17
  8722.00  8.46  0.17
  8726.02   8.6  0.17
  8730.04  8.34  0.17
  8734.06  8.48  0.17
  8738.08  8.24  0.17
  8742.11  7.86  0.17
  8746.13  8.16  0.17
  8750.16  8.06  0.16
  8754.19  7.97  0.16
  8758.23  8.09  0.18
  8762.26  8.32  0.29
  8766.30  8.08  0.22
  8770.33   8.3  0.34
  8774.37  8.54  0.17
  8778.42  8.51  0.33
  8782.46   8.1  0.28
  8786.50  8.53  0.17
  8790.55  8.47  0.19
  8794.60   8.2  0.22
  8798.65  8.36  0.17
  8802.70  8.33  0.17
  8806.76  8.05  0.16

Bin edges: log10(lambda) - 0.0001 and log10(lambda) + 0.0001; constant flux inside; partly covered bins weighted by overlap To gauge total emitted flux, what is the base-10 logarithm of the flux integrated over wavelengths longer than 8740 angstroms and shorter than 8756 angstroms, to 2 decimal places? 2.11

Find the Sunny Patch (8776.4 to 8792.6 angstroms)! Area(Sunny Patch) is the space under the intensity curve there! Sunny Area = 136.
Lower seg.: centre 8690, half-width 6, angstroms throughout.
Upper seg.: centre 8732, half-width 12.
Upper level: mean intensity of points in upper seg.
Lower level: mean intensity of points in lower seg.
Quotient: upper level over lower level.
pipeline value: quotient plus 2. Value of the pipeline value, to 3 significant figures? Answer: 2.98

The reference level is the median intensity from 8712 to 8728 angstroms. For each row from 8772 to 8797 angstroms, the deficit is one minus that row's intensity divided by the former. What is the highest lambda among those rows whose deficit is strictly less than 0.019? 8790.55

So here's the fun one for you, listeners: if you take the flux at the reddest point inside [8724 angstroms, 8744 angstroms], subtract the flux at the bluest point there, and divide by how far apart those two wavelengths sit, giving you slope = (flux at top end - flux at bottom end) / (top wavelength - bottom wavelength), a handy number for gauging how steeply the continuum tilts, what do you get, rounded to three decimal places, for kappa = -0.046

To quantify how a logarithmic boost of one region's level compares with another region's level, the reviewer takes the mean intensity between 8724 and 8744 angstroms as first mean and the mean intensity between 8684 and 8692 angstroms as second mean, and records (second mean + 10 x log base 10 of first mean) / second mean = 2.079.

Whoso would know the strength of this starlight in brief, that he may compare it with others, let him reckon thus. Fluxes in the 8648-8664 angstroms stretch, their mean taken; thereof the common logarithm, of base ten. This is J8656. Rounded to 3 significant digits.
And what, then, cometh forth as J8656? 0.922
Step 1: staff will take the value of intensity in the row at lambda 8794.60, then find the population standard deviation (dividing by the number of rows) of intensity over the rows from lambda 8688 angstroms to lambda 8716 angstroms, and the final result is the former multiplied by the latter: 0.81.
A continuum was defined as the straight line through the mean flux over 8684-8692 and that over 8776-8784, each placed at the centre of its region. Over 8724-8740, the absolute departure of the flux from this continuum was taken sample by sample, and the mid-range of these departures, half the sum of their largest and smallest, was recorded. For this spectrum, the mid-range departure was 0.12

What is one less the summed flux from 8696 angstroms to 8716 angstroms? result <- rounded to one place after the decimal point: -40.8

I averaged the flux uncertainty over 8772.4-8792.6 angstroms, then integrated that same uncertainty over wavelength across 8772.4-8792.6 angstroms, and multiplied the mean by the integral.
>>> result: 1.1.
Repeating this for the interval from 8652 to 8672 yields 1.3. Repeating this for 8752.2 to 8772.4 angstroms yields 1.1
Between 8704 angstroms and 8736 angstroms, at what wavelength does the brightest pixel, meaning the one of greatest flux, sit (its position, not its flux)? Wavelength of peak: 8726.02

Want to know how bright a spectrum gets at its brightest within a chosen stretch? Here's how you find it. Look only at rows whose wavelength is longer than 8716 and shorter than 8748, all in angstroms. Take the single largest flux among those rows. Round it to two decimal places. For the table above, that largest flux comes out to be 8.60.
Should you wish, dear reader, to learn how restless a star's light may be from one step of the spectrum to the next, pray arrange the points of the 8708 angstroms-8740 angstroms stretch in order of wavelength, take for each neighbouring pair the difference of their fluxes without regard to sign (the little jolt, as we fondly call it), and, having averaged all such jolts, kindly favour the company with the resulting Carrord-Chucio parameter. 0.18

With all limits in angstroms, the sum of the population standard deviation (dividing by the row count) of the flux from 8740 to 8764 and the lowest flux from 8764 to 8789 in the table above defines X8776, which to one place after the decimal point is 8.2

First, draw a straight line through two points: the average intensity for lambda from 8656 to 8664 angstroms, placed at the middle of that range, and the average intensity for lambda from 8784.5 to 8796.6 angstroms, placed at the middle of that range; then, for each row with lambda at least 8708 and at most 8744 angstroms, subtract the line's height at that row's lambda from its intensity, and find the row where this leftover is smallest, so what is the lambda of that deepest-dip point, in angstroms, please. 8742.11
